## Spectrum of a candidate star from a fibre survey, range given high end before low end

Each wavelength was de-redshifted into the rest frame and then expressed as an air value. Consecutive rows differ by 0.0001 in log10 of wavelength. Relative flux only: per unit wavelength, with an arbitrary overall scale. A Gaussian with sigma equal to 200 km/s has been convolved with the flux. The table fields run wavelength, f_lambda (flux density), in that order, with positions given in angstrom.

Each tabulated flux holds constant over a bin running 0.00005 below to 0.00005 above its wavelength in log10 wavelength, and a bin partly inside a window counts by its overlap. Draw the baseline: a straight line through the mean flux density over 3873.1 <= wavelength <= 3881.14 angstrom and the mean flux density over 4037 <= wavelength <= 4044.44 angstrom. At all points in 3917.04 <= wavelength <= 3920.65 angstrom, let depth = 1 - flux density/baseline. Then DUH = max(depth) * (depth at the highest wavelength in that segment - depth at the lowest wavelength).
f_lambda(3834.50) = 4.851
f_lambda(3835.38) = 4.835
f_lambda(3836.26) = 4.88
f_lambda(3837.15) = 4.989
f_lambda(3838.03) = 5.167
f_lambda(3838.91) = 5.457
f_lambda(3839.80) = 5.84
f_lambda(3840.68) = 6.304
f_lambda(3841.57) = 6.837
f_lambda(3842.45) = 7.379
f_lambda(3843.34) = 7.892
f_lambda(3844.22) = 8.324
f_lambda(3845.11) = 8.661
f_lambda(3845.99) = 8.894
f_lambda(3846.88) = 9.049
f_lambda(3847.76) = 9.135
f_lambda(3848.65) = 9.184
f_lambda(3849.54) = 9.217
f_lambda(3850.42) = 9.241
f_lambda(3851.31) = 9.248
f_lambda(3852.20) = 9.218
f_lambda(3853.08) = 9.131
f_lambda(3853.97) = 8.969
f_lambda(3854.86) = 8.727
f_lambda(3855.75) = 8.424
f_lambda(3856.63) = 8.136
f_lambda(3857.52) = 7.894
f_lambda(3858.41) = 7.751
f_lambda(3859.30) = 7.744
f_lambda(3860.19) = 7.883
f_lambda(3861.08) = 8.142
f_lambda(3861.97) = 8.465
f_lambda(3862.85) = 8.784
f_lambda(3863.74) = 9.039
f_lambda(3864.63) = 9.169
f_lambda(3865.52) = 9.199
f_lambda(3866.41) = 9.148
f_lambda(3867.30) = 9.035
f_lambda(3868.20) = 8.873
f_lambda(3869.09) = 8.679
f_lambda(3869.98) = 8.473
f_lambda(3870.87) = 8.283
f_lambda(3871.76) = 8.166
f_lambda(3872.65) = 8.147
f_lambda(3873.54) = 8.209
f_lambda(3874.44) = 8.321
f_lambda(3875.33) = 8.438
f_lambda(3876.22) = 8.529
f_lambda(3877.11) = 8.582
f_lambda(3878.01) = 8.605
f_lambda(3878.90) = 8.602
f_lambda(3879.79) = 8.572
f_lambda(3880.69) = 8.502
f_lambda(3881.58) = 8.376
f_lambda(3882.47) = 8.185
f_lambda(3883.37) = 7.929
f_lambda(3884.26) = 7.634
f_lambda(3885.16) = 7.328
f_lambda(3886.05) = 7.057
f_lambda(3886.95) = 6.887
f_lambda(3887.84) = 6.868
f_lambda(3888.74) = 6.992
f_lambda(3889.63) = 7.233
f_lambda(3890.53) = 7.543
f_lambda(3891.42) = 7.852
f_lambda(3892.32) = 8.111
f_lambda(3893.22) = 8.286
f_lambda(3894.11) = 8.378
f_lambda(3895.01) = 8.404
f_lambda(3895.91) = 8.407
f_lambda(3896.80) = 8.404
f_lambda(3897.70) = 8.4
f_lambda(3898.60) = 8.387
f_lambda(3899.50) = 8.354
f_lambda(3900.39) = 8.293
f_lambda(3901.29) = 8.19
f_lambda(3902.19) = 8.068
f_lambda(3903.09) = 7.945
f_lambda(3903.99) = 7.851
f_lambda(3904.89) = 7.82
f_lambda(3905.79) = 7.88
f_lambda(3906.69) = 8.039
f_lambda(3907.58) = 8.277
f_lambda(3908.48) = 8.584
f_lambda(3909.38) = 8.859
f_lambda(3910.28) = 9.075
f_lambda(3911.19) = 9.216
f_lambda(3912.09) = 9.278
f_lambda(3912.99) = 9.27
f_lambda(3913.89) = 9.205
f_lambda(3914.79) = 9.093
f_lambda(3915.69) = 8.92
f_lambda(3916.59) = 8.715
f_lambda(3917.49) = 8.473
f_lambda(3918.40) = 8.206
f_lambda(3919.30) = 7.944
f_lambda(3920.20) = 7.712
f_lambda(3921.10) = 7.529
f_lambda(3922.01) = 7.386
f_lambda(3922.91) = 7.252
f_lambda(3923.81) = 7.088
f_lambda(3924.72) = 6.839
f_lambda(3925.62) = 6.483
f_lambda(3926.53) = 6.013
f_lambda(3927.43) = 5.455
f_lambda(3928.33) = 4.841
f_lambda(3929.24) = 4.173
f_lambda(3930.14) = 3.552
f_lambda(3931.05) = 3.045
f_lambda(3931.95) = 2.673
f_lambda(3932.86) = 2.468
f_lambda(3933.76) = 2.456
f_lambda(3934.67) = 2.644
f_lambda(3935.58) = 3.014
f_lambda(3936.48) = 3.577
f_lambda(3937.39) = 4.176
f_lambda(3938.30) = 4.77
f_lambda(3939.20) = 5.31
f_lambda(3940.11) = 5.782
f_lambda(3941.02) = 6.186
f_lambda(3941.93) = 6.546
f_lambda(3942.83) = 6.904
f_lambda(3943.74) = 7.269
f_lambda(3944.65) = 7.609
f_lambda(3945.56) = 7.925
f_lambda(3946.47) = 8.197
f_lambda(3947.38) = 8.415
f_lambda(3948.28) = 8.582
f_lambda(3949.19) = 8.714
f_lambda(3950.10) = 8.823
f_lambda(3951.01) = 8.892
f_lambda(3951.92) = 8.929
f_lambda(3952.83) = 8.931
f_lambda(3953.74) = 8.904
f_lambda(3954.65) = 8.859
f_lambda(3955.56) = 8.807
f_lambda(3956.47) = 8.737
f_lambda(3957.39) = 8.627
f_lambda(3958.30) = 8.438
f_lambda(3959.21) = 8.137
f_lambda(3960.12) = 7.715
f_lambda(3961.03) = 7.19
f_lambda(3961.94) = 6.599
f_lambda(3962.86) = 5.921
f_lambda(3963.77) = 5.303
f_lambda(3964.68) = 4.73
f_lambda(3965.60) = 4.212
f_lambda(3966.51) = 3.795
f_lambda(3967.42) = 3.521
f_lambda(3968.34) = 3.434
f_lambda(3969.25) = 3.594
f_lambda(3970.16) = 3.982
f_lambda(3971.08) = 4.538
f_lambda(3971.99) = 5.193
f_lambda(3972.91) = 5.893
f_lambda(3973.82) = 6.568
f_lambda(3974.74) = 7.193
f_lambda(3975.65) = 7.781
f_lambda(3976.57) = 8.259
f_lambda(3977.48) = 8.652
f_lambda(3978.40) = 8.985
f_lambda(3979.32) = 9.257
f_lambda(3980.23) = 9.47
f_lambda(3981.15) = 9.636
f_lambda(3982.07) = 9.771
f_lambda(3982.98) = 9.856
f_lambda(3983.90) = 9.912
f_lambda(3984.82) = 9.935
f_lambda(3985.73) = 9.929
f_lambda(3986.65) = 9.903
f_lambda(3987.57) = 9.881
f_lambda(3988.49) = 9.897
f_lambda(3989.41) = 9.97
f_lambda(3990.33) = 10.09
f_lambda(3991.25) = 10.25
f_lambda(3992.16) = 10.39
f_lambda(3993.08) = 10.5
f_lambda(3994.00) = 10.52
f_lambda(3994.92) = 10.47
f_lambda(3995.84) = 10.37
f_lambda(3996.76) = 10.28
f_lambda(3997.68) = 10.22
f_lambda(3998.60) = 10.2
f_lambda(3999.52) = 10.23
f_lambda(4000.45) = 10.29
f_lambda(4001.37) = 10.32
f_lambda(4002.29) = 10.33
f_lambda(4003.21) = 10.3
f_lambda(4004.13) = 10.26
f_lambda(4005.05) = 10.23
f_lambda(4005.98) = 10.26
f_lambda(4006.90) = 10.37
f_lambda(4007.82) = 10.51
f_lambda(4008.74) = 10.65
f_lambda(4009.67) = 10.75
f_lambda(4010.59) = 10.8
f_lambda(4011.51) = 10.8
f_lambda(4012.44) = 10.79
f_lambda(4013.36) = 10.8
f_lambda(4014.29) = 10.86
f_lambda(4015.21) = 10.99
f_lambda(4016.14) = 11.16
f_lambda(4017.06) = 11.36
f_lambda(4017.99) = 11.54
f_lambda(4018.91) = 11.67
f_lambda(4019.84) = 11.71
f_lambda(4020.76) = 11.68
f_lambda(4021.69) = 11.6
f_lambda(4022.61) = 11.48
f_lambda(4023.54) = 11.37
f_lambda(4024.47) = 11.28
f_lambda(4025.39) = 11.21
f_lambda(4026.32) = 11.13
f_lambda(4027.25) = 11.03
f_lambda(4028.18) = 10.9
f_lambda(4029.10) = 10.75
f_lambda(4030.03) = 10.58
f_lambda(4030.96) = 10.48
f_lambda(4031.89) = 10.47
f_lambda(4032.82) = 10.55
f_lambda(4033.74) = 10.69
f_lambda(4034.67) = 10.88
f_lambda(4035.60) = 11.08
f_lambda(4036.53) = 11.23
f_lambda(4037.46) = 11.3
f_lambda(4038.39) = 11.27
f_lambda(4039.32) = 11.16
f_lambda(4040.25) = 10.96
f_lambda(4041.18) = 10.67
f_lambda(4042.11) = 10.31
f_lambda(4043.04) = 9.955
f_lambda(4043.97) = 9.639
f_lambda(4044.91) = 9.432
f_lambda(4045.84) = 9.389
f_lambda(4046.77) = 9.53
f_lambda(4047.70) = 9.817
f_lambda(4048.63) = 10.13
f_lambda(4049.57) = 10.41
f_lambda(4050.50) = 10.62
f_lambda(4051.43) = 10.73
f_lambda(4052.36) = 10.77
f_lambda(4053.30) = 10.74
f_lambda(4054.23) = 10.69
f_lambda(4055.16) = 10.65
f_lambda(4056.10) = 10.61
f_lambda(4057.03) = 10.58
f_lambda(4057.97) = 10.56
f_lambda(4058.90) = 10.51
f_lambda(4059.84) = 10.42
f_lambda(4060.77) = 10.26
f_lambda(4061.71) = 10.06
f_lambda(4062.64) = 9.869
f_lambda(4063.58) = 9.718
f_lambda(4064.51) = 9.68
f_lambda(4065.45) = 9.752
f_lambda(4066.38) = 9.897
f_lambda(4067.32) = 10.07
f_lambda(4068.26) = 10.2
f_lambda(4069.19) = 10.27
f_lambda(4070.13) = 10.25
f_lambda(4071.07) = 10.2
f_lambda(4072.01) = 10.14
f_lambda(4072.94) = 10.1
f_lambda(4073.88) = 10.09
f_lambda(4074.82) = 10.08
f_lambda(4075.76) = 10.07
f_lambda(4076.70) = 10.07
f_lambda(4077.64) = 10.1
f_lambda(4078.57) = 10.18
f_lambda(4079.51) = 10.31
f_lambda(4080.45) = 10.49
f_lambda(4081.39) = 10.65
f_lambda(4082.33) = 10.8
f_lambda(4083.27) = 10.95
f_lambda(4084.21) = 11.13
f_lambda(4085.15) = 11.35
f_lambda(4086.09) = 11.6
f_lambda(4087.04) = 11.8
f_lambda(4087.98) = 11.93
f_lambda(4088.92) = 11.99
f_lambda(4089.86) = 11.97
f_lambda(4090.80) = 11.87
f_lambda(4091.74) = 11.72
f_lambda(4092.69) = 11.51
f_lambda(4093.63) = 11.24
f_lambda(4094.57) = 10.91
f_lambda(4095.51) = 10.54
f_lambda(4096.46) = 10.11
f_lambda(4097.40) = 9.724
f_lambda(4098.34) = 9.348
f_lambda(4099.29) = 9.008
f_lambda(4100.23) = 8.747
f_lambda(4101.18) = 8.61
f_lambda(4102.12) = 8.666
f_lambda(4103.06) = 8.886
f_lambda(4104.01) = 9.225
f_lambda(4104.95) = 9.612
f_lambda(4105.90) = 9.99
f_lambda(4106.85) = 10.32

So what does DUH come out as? 0.0130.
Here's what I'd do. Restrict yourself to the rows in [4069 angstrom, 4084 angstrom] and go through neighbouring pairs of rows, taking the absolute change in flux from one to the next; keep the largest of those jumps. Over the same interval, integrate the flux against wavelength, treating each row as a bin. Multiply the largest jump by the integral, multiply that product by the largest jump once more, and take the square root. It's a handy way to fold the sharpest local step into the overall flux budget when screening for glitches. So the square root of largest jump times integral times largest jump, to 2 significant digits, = 2.2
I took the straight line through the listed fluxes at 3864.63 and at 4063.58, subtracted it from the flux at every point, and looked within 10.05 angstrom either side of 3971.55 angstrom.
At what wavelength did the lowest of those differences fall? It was 3968.34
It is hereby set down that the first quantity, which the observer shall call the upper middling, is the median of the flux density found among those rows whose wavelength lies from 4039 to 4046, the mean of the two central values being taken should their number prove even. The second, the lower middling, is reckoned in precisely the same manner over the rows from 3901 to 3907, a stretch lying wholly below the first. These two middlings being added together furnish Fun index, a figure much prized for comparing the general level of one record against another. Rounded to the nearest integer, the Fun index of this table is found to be 18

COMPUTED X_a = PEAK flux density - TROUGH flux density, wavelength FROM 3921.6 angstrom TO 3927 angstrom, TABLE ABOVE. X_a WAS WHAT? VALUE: 1.4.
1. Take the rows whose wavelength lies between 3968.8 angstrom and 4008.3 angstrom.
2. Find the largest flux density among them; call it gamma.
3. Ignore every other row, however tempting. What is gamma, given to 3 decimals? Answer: 10.520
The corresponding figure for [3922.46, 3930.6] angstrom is 7.252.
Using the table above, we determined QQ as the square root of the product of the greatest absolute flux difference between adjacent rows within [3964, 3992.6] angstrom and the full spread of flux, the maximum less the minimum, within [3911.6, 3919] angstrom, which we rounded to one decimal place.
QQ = 0.9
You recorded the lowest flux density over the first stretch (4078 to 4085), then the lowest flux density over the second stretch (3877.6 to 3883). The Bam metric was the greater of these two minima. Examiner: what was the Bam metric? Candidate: 10.2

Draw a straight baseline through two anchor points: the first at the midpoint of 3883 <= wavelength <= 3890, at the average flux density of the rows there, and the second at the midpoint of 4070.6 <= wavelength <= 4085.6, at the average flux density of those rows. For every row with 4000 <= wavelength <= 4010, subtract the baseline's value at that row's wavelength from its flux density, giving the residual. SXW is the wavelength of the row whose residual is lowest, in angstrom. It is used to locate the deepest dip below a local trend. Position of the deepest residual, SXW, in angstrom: 4005.05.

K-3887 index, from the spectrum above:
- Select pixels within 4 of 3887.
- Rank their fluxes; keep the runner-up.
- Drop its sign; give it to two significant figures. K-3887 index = 7.6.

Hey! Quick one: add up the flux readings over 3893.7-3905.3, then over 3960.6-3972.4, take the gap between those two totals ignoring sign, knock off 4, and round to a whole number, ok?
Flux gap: 41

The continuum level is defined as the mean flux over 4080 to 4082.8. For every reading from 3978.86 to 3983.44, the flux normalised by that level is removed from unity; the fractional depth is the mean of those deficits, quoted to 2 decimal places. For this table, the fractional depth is 0.10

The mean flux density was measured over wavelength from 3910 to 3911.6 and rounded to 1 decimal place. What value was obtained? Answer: 9.1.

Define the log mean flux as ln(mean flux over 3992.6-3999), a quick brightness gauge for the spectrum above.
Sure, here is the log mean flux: 2.3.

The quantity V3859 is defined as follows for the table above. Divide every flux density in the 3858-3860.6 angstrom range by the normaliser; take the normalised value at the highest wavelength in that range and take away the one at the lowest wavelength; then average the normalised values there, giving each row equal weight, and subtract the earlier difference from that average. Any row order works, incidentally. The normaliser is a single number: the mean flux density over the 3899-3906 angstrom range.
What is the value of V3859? 0.95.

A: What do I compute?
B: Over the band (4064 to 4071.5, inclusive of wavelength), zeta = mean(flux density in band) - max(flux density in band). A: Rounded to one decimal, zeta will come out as -0.2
